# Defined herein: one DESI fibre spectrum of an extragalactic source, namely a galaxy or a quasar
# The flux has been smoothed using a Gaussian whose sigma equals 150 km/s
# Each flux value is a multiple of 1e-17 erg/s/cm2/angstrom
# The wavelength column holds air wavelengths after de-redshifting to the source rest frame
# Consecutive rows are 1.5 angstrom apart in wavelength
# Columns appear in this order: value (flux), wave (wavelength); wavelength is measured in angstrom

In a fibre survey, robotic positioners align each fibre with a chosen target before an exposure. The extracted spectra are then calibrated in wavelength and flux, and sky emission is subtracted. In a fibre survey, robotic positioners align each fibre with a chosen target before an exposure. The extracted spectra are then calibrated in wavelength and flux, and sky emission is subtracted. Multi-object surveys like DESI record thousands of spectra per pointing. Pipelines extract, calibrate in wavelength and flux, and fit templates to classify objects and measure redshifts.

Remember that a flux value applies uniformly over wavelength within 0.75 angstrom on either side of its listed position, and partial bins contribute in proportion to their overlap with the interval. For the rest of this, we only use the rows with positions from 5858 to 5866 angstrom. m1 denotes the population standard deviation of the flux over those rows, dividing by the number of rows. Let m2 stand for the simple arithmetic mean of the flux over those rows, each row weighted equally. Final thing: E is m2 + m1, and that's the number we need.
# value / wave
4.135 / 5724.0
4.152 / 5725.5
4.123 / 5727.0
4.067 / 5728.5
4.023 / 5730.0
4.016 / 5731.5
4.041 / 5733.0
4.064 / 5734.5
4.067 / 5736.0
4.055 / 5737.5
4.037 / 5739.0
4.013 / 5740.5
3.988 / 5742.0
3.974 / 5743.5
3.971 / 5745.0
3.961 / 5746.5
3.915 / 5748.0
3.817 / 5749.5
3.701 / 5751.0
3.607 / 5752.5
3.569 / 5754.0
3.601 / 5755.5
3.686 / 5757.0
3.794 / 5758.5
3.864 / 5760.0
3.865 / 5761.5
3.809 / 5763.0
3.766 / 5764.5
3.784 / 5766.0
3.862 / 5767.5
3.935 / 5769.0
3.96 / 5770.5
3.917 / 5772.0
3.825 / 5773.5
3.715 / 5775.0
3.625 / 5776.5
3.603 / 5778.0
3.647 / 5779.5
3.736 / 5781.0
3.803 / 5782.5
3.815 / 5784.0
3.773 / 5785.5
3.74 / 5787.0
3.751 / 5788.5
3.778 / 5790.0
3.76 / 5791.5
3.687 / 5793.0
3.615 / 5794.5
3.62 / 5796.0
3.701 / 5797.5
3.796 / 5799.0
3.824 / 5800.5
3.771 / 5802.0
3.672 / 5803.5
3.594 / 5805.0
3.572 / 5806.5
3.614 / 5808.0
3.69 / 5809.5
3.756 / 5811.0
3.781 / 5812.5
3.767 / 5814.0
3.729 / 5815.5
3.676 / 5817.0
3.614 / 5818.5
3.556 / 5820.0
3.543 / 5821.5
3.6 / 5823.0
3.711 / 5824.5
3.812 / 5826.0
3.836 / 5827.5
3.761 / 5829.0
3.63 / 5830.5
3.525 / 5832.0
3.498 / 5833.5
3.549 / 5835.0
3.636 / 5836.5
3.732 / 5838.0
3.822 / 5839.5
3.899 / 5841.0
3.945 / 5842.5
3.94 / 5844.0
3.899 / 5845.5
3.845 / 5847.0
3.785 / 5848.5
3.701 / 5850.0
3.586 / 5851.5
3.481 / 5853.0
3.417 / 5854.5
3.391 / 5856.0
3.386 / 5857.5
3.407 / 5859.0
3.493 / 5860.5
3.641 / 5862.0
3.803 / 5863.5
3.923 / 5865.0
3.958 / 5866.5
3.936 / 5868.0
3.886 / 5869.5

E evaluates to 3.84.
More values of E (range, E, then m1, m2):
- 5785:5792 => 3.77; 0.014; 3.76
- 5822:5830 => 3.83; 0.084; 3.74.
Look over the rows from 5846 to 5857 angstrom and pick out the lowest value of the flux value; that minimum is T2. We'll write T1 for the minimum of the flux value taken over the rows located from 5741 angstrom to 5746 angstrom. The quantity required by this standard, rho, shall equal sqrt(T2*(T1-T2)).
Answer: 1.4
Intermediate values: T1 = 3.971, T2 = 3.391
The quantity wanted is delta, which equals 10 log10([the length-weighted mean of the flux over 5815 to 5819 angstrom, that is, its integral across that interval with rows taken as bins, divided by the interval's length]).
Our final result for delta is 5.65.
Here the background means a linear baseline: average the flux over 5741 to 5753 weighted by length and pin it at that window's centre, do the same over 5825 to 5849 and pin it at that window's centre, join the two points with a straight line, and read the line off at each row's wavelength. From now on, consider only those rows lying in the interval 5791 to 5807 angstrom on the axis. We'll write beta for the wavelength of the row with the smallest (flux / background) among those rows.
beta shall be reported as 5806.5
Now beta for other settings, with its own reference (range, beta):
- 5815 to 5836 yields 5833.5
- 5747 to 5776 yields 5754.0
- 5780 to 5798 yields 5794.5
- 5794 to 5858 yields 5857.5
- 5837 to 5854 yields 5853.0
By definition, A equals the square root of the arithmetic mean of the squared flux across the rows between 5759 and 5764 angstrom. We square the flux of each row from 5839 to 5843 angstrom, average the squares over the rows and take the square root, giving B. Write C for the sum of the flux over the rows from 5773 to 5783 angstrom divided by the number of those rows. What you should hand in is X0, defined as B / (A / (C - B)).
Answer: -0.2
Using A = 3.85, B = 3.89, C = 3.71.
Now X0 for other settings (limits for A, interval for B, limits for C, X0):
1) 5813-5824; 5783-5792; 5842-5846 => 0.2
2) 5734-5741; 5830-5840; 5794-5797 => 0.0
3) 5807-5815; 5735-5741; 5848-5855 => -0.5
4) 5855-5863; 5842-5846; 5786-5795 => -0.2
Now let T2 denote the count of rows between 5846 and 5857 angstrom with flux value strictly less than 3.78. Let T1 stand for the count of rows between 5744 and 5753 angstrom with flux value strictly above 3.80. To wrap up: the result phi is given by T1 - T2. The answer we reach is -1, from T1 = 4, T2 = 5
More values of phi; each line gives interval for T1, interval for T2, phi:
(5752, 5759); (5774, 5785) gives -5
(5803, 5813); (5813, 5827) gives -8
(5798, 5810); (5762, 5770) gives 0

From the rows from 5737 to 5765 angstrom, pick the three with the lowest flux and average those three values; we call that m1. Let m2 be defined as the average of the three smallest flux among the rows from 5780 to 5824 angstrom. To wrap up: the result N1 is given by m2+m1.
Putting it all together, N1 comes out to 7.149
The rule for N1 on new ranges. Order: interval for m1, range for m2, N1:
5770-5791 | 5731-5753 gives 7.333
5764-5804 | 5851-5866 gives 7.007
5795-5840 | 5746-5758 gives 7.114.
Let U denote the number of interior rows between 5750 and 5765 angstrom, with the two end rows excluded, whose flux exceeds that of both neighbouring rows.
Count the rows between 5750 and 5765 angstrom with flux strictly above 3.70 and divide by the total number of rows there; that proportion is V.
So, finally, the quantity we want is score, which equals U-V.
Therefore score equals 0.4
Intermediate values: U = 1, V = 0.60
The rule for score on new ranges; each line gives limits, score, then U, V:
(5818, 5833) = 0.6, 1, 0.40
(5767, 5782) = 0.3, 1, 0.70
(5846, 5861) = -0.3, 0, 0.30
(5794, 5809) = 0.6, 1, 0.40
